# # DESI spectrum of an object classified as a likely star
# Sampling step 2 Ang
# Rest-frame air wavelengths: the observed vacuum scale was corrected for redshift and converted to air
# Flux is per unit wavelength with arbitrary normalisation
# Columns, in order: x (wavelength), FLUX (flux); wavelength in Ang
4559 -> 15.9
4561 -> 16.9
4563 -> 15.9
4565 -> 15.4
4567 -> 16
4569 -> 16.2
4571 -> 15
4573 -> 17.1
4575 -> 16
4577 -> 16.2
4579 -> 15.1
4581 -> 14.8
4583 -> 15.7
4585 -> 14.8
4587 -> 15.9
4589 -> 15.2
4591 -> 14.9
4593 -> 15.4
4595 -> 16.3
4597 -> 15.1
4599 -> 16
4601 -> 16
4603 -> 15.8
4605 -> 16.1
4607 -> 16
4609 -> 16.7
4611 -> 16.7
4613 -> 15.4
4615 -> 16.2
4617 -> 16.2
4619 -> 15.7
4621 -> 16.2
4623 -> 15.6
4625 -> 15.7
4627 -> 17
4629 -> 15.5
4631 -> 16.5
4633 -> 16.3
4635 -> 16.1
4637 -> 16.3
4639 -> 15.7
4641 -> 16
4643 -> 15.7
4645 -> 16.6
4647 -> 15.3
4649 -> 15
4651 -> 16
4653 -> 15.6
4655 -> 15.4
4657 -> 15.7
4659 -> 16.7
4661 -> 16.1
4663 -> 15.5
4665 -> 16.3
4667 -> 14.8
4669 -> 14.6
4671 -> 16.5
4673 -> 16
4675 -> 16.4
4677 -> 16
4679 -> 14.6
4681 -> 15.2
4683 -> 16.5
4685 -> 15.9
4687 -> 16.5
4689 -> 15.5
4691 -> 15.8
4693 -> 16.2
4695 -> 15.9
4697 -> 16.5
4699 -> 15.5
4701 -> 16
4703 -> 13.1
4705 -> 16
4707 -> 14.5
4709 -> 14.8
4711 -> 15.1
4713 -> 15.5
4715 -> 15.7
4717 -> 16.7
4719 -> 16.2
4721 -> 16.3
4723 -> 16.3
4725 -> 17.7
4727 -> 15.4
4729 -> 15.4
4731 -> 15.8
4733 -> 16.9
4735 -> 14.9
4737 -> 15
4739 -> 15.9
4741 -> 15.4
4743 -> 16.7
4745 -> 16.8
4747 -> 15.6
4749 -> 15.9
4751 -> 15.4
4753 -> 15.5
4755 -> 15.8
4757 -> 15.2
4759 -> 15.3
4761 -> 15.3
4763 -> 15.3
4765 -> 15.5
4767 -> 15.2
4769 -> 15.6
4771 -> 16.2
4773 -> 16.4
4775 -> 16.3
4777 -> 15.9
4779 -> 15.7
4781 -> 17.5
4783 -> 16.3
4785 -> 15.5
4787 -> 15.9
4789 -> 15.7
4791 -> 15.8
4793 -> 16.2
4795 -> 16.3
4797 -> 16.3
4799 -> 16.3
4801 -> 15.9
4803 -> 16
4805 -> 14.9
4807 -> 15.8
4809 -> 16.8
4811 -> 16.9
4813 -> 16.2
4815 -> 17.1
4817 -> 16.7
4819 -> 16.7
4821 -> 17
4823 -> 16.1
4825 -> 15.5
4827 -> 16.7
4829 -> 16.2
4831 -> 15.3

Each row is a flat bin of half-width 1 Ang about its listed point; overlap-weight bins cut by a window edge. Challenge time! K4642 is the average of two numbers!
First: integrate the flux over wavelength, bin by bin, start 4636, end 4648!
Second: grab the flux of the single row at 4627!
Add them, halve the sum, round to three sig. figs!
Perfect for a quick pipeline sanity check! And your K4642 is 104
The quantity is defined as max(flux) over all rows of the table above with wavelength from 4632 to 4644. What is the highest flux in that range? 16.3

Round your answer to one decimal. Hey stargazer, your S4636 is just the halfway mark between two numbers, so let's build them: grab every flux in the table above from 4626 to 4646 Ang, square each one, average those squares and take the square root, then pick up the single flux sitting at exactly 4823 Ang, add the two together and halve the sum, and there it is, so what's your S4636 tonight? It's 16.1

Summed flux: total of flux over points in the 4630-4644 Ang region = 113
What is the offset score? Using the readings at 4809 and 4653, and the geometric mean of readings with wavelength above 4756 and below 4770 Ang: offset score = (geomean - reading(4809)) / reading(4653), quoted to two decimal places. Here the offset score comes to -0.09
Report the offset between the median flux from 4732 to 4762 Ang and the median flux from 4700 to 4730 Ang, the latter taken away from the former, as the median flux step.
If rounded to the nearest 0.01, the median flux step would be -0.20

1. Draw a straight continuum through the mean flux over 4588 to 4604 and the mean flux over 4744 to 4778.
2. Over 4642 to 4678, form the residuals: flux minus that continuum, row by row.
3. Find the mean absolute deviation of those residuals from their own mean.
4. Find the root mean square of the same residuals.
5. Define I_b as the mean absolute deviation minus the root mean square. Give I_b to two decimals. -0.12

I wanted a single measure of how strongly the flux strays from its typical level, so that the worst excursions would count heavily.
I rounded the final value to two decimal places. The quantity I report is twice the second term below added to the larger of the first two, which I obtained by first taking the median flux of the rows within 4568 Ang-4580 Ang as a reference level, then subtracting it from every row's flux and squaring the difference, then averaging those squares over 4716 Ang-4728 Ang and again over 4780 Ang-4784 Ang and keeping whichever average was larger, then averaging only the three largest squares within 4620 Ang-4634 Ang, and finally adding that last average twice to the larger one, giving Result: 1.95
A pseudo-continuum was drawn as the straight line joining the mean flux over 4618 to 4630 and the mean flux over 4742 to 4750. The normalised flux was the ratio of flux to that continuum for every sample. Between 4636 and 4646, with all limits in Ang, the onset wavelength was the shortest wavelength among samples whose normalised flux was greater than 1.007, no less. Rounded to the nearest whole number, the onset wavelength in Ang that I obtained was 4637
